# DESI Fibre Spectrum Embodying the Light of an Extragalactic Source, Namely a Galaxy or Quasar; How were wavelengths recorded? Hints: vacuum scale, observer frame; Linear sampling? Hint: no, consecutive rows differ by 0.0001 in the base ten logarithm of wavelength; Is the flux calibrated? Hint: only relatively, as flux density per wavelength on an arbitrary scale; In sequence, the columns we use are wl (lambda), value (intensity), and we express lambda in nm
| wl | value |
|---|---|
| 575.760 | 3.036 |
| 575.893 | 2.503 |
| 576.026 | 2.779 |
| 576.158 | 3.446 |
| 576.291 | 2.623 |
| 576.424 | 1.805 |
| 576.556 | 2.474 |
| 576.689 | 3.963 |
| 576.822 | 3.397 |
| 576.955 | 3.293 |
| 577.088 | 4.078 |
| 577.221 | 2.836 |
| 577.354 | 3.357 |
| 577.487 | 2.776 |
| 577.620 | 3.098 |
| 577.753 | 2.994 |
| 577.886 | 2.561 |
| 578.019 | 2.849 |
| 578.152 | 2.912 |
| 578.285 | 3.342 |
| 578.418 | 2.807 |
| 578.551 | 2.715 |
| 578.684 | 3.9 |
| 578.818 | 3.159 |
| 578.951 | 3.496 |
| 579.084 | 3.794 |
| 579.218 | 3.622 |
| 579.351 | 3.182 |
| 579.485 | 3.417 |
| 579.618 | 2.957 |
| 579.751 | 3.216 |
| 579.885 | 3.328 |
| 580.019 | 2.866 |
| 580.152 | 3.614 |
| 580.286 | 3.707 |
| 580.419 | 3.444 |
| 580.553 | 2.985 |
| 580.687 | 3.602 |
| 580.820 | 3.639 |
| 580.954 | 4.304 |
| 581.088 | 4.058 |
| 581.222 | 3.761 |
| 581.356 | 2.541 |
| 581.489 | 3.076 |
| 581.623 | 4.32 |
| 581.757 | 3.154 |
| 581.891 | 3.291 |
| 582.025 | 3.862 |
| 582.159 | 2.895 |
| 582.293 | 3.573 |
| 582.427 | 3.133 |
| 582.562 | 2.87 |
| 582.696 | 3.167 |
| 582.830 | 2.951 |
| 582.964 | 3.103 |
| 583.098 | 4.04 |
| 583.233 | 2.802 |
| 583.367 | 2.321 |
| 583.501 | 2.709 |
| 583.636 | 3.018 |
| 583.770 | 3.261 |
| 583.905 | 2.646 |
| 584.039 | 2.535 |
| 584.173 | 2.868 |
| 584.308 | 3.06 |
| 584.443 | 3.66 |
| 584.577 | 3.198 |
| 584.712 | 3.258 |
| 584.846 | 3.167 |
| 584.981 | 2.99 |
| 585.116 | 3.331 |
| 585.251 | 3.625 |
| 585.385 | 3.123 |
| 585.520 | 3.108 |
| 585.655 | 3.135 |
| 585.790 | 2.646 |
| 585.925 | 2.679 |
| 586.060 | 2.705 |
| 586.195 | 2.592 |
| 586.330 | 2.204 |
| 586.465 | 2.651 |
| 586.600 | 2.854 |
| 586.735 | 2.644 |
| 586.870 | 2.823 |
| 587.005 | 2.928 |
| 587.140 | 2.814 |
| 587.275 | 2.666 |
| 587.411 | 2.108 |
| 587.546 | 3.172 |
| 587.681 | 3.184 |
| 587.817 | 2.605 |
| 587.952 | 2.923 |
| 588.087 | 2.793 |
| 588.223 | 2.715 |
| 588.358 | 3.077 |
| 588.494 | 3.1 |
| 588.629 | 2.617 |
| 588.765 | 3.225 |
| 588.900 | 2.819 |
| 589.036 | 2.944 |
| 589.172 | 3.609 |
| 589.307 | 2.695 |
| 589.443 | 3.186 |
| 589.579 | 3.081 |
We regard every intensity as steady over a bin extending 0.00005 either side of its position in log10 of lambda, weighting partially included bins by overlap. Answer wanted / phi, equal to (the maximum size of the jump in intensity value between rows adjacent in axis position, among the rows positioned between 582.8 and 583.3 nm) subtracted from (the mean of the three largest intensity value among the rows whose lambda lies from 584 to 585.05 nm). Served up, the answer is 2.1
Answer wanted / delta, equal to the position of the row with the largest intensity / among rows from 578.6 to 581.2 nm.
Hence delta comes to 580.954 nm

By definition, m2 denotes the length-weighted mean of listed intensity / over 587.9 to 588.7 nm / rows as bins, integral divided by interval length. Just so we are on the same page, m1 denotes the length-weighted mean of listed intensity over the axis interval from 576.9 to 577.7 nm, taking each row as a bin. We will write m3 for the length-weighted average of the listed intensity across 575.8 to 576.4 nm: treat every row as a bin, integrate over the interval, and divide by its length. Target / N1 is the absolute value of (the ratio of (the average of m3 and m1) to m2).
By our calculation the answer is 1.05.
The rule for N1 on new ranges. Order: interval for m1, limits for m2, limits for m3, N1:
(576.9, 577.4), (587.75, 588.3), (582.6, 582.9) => 1.16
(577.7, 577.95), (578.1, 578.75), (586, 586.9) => 0.86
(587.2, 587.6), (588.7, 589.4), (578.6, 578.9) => 1.00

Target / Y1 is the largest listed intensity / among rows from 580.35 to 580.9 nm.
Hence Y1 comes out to 3.639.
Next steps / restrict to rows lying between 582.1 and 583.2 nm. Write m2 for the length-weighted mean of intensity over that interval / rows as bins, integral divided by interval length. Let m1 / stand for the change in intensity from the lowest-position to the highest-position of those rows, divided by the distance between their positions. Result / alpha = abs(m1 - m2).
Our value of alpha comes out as 2.0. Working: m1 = 1.2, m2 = 3.20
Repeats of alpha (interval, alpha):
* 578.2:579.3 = 3.0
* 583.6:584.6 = 2.8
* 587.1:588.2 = 2.8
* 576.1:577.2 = 2.4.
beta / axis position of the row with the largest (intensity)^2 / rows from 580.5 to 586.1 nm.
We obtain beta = 581.623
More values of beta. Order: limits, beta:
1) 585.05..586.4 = 585.251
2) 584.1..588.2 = 584.443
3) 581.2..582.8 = 581.623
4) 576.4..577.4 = 577.088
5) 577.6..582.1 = 581.623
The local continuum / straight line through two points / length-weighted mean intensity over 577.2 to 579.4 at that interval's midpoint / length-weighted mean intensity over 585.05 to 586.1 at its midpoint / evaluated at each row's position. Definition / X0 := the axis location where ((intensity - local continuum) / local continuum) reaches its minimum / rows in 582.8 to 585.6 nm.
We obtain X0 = 583.367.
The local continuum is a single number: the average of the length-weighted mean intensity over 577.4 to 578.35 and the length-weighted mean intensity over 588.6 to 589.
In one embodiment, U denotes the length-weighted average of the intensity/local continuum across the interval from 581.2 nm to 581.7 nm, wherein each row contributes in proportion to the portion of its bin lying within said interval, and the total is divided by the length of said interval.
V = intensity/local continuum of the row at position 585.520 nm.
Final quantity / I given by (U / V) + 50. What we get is 51.1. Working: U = 1.16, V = 1.06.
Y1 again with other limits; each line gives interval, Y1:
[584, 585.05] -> 3.66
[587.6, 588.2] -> 3.184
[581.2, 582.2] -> 4.32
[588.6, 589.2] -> 3.609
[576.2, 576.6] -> 2.623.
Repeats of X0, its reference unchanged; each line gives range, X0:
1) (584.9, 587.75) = 587.411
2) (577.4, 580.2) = 577.886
